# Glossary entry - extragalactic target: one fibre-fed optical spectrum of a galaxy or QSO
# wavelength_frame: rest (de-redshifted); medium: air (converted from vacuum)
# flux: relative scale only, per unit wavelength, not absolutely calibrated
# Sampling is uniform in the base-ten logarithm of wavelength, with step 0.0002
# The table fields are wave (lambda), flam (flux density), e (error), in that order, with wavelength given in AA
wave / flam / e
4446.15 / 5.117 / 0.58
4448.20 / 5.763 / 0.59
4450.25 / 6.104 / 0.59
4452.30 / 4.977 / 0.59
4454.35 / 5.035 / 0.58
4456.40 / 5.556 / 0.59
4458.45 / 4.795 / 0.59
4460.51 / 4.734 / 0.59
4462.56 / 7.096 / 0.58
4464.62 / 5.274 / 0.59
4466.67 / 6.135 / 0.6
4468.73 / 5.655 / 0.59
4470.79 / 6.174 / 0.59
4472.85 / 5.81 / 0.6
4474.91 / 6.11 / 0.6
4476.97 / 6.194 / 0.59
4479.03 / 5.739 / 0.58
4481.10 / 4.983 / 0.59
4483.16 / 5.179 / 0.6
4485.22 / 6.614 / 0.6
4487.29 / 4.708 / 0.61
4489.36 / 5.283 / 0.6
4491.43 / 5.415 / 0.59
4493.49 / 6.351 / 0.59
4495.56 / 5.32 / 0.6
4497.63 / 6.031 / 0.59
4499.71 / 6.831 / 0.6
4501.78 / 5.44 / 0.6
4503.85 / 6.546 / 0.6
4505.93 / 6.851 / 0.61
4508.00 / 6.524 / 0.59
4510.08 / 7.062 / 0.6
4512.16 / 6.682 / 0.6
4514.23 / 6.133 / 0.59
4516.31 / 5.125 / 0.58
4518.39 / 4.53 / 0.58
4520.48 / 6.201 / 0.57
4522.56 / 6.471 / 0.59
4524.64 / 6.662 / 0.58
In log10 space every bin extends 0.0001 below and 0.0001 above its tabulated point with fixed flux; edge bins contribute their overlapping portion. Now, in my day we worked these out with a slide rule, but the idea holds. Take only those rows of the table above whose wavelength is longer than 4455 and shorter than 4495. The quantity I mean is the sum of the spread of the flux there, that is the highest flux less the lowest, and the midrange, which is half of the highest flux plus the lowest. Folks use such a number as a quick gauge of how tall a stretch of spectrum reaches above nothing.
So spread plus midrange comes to 8.29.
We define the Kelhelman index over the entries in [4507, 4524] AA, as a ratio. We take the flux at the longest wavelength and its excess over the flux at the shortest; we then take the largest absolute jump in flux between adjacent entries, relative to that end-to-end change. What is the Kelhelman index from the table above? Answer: -32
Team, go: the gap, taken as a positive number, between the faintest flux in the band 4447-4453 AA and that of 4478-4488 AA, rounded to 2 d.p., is 0.27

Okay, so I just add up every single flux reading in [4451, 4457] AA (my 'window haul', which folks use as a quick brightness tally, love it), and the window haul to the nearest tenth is 15.6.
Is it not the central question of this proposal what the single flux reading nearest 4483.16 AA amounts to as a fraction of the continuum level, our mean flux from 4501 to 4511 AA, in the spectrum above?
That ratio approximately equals 0.80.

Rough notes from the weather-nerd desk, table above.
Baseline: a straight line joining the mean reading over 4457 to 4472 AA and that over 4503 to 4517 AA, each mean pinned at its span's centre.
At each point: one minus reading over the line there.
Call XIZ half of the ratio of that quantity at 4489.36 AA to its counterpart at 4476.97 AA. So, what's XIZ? -1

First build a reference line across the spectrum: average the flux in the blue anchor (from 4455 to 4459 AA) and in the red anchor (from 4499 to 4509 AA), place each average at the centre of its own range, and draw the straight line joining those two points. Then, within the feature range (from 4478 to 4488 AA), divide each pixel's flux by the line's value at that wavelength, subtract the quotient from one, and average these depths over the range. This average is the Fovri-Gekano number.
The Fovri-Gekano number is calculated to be 0.07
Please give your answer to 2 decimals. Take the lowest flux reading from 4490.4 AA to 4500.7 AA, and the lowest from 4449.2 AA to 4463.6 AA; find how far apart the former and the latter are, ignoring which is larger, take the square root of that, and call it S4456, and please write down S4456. 0.77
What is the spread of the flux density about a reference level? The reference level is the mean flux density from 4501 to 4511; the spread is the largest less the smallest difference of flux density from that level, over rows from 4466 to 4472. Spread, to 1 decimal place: 0.5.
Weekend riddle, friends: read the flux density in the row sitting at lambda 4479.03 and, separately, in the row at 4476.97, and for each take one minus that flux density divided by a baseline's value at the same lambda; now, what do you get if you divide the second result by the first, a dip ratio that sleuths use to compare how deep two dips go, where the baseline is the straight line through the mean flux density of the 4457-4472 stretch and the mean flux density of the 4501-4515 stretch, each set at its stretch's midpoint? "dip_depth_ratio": -1.3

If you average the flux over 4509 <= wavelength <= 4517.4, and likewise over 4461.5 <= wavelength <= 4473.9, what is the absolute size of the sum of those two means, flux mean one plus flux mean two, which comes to 12.3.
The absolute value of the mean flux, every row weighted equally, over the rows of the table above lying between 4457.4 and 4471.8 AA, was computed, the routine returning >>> 5.7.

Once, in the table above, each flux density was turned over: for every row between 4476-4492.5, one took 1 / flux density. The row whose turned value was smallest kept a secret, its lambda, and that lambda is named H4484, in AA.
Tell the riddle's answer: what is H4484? 4485.22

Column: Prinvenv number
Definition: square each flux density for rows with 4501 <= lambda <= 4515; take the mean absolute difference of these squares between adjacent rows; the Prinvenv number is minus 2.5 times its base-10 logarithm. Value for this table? -2.09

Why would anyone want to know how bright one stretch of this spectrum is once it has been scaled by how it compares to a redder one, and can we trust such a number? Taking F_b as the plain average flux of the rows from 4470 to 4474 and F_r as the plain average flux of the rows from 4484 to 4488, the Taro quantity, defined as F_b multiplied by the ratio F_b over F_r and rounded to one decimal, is 6.3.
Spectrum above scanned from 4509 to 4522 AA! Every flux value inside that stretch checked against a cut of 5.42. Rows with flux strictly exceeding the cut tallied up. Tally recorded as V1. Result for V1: 4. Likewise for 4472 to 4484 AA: 4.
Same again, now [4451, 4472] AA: 5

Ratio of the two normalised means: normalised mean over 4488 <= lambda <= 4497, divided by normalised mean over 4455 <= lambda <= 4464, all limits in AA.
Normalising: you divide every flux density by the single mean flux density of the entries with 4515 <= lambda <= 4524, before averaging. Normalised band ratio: 1.01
